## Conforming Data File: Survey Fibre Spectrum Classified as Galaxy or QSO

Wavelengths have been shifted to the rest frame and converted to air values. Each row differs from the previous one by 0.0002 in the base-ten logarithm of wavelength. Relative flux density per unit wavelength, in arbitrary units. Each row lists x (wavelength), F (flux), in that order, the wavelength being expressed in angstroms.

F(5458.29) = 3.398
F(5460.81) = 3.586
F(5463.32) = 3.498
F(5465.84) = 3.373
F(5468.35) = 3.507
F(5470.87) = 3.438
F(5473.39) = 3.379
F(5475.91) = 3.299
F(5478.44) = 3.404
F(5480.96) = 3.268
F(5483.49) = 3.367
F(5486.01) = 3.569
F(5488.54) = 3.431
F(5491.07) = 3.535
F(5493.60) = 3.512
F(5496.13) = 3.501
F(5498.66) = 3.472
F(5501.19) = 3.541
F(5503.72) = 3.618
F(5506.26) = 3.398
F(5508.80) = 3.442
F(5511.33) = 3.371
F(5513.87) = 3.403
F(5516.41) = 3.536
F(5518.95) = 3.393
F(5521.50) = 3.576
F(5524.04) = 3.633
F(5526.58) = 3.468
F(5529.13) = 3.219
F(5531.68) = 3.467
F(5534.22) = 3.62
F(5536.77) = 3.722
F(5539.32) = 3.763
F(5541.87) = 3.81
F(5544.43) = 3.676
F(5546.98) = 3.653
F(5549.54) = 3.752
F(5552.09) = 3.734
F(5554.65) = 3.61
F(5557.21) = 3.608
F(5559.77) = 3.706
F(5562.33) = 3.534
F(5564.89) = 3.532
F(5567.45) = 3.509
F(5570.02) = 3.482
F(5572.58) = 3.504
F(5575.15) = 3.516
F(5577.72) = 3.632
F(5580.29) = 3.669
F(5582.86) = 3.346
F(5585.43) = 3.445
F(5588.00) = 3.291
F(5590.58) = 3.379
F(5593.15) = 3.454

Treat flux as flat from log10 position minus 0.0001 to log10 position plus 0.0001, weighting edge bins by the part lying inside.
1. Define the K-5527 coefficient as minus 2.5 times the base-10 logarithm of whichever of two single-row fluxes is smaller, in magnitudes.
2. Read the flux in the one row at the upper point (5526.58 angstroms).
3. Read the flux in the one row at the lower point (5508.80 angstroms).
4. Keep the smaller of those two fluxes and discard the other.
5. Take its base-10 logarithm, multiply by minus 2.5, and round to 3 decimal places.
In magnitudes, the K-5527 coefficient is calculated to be -1.342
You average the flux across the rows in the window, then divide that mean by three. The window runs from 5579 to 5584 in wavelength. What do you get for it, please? 1.17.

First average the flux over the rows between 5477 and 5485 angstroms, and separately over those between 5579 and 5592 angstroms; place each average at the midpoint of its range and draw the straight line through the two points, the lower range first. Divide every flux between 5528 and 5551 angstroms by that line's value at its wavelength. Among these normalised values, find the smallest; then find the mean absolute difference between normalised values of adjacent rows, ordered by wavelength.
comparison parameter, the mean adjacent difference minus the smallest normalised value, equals -0.92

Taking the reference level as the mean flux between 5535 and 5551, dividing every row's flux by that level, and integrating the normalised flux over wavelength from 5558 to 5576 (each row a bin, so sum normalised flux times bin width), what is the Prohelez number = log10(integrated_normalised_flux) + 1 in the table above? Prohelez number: 2.23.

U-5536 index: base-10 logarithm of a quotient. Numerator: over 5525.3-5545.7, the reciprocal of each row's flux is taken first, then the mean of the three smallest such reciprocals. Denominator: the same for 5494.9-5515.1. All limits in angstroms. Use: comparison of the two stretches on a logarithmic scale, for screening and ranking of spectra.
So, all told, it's -0.025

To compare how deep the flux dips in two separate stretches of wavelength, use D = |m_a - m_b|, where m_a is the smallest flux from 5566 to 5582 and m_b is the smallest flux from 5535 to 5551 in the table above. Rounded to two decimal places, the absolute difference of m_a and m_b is 0.17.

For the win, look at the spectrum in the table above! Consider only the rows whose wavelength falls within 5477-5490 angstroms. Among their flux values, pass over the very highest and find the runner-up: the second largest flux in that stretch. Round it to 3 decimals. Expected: 3.431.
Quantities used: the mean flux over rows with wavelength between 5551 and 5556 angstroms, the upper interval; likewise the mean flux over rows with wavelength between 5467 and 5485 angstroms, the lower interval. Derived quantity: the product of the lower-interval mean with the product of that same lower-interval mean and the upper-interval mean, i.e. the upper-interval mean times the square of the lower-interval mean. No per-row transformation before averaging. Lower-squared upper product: 42.0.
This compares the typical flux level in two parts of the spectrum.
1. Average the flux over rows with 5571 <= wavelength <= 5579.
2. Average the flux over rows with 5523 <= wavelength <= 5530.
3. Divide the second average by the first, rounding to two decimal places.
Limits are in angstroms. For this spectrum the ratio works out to 0.97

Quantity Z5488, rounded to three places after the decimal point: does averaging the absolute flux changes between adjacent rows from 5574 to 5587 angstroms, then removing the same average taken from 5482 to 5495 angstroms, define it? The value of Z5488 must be 0.027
